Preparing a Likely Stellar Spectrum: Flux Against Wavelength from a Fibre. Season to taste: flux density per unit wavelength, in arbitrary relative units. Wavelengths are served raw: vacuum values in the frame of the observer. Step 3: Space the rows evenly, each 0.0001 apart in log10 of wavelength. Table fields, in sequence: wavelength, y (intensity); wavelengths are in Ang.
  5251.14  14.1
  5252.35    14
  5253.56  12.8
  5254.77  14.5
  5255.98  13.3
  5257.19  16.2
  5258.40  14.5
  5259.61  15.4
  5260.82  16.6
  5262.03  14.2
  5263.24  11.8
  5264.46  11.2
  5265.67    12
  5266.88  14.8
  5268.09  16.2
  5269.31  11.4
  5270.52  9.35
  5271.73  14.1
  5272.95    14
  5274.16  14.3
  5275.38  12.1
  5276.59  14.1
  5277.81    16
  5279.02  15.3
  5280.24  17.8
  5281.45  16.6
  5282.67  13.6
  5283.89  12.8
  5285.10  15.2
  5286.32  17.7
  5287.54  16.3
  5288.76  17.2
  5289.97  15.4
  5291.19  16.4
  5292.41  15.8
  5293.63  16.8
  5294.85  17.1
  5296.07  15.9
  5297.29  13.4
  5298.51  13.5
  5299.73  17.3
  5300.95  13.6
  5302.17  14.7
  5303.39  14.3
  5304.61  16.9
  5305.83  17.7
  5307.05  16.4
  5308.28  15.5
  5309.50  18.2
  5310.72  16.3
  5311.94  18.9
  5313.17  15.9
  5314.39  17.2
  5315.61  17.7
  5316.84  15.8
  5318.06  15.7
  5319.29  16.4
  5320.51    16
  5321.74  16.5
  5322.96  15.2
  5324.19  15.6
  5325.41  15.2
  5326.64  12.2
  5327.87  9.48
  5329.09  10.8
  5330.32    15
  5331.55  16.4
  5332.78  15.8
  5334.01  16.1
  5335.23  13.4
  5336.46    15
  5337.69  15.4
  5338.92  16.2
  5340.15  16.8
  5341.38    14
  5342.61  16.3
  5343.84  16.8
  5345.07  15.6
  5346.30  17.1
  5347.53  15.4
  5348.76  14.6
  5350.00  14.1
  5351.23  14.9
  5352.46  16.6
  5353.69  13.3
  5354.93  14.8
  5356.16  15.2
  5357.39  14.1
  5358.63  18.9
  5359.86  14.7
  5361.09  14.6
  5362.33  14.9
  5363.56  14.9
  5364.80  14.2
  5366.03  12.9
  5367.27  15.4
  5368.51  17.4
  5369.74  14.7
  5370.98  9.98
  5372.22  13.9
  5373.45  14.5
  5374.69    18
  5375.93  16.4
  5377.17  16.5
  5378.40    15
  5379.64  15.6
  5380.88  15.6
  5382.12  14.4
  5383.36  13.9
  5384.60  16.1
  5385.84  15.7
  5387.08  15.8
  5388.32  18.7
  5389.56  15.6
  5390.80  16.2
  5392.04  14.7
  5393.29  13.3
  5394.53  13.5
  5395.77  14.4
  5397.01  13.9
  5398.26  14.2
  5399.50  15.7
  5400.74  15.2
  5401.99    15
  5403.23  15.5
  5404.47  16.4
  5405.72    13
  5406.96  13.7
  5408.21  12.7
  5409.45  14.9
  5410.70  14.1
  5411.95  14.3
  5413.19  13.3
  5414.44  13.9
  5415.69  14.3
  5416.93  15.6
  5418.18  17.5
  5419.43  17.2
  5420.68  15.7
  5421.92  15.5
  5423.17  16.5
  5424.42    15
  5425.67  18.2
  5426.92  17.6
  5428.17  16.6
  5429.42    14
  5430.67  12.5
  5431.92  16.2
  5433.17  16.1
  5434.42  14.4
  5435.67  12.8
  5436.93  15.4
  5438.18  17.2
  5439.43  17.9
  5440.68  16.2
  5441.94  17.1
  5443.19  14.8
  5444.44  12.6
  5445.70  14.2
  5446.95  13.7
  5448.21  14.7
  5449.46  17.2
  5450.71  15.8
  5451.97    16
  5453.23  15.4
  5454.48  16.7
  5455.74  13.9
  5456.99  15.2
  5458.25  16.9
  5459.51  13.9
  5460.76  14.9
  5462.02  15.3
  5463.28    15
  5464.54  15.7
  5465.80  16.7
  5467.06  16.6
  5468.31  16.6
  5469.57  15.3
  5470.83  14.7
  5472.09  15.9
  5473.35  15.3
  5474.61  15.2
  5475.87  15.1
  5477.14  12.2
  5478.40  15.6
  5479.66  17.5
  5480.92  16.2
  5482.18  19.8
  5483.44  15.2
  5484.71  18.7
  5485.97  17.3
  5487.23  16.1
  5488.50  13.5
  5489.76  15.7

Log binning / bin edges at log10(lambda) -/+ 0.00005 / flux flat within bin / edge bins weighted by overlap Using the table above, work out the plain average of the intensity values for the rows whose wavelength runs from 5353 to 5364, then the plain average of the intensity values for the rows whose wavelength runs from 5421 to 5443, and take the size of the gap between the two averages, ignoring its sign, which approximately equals 0.8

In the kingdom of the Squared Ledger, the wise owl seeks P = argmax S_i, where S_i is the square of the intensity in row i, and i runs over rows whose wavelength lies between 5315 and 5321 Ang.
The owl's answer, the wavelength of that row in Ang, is 5315.61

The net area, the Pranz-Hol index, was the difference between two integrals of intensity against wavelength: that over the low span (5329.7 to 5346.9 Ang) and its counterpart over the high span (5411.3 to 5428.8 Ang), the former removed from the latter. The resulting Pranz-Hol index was 6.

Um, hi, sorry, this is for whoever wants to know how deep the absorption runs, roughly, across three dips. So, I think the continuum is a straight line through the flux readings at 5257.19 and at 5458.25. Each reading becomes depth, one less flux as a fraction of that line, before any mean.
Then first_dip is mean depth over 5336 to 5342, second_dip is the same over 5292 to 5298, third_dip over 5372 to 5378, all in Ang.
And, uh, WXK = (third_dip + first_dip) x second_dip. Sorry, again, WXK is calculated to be 0.003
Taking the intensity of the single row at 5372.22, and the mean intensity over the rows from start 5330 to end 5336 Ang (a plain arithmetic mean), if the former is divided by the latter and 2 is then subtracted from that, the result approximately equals -1.09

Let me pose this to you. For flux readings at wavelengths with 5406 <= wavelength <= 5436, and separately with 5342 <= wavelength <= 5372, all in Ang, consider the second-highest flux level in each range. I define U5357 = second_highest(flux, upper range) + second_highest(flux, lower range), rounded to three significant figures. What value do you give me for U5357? 35.0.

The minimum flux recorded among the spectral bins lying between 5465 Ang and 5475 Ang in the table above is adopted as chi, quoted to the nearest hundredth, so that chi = 14.70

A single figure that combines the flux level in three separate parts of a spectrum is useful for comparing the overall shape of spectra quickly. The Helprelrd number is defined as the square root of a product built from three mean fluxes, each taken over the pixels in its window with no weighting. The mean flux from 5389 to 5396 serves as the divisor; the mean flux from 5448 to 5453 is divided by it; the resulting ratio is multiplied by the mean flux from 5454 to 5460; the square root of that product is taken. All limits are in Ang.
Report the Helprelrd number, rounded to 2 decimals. 4.09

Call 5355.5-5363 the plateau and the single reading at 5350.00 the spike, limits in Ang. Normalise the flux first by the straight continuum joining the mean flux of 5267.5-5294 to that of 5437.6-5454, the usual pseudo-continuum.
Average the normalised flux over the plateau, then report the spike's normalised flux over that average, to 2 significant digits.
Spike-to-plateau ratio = 0.92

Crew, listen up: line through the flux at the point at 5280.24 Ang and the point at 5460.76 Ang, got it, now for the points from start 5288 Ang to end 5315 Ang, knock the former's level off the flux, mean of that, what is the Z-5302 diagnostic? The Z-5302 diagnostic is -1.35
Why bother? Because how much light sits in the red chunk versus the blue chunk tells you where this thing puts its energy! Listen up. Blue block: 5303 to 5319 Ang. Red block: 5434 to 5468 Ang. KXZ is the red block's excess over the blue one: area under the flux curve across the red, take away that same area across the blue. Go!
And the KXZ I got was 258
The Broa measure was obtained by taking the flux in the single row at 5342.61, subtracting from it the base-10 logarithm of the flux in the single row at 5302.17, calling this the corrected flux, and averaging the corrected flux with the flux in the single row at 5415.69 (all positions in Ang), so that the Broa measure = 14.7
